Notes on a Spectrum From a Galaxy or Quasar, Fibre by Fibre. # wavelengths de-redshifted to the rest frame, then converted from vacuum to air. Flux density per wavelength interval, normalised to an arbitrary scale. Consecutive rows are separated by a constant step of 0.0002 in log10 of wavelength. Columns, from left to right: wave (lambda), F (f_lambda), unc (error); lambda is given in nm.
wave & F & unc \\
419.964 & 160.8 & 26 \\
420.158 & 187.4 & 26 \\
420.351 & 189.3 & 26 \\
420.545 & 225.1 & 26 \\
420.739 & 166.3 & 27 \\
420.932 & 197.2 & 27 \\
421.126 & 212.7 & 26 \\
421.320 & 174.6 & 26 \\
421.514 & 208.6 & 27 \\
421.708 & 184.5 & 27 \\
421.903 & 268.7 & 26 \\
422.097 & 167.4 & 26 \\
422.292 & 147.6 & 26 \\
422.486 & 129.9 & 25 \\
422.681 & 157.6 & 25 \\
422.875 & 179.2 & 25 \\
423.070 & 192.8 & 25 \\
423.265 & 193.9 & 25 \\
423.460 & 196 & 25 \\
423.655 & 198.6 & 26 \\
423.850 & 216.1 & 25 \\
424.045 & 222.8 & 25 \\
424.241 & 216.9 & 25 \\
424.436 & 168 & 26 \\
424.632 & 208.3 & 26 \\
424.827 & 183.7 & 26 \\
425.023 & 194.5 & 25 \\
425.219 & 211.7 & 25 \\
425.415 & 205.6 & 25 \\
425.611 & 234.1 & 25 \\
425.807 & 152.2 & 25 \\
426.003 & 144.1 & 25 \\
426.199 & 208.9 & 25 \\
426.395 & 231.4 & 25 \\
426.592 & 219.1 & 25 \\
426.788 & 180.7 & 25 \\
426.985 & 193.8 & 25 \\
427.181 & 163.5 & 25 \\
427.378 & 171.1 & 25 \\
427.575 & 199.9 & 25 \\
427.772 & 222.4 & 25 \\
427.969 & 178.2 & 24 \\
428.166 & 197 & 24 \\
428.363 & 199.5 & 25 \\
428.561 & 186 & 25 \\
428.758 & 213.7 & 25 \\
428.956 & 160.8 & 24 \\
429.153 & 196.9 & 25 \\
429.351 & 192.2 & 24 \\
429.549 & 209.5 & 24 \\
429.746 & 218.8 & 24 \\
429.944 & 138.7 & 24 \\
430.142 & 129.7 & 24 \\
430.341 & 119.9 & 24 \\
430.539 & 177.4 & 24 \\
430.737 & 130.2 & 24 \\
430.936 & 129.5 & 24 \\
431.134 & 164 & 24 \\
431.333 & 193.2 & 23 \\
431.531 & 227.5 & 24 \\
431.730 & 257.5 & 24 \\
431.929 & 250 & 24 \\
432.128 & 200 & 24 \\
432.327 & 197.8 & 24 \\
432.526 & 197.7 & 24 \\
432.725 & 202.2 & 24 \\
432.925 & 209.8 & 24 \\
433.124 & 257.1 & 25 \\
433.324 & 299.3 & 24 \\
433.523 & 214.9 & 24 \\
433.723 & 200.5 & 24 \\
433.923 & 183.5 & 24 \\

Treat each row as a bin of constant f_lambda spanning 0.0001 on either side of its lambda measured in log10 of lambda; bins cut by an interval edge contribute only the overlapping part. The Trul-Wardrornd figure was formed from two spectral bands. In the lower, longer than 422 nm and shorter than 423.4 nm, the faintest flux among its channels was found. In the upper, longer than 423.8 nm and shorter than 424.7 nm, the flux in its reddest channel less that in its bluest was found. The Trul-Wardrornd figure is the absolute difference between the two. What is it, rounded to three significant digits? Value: 138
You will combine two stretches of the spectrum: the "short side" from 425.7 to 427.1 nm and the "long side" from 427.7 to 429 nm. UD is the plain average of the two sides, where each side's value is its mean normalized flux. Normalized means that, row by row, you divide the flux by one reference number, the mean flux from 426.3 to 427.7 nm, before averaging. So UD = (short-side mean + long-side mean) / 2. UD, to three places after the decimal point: 0.989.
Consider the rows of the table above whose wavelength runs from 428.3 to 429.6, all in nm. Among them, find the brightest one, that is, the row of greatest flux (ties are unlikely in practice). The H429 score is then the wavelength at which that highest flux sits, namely 428.758 nm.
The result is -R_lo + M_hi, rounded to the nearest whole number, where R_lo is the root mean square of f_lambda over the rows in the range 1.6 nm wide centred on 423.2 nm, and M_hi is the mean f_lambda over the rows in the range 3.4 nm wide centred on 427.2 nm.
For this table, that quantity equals 9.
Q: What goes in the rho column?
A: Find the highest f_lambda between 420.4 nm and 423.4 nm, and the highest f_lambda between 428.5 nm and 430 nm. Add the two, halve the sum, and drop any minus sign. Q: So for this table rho 244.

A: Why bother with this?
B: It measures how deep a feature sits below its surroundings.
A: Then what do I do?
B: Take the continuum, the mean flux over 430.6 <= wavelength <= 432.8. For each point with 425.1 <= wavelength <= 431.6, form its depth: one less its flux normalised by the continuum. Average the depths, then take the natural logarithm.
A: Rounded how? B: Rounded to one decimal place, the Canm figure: -2.9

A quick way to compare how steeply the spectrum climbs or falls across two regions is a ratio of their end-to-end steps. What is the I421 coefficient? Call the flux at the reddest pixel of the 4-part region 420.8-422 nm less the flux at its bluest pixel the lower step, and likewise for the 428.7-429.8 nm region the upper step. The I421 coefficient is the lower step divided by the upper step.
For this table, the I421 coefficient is 14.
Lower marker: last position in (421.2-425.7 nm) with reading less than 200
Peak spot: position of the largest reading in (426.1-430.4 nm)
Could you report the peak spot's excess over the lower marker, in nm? 1.37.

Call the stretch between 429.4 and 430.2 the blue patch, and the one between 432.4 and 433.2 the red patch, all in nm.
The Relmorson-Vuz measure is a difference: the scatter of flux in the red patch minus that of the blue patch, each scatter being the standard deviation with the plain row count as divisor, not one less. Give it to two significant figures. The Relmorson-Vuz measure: -17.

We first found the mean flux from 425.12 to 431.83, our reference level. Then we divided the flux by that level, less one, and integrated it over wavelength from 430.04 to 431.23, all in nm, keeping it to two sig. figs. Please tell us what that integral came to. -0.29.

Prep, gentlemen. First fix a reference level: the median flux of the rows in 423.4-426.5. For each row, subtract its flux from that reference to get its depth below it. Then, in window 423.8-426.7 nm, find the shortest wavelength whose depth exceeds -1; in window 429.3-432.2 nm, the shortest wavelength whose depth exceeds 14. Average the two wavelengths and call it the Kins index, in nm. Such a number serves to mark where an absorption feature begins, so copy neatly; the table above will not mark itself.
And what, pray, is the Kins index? 426.89 nm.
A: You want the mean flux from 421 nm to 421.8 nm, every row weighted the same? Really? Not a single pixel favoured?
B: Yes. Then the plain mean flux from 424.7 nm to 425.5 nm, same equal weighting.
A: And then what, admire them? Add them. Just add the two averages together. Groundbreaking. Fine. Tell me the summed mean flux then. 394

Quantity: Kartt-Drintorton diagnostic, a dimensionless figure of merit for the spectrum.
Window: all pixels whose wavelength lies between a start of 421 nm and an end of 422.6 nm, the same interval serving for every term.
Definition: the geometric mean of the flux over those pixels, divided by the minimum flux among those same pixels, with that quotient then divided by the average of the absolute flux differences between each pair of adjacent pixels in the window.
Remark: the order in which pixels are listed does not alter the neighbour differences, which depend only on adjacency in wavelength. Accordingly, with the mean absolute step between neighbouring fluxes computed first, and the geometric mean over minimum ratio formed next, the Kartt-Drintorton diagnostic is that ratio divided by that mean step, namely 0.031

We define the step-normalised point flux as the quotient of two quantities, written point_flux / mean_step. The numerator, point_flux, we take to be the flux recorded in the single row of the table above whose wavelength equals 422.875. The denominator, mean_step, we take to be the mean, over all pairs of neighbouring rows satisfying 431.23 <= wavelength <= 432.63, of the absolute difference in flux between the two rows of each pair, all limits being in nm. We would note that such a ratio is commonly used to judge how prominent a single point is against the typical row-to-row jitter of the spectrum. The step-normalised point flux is 8.7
